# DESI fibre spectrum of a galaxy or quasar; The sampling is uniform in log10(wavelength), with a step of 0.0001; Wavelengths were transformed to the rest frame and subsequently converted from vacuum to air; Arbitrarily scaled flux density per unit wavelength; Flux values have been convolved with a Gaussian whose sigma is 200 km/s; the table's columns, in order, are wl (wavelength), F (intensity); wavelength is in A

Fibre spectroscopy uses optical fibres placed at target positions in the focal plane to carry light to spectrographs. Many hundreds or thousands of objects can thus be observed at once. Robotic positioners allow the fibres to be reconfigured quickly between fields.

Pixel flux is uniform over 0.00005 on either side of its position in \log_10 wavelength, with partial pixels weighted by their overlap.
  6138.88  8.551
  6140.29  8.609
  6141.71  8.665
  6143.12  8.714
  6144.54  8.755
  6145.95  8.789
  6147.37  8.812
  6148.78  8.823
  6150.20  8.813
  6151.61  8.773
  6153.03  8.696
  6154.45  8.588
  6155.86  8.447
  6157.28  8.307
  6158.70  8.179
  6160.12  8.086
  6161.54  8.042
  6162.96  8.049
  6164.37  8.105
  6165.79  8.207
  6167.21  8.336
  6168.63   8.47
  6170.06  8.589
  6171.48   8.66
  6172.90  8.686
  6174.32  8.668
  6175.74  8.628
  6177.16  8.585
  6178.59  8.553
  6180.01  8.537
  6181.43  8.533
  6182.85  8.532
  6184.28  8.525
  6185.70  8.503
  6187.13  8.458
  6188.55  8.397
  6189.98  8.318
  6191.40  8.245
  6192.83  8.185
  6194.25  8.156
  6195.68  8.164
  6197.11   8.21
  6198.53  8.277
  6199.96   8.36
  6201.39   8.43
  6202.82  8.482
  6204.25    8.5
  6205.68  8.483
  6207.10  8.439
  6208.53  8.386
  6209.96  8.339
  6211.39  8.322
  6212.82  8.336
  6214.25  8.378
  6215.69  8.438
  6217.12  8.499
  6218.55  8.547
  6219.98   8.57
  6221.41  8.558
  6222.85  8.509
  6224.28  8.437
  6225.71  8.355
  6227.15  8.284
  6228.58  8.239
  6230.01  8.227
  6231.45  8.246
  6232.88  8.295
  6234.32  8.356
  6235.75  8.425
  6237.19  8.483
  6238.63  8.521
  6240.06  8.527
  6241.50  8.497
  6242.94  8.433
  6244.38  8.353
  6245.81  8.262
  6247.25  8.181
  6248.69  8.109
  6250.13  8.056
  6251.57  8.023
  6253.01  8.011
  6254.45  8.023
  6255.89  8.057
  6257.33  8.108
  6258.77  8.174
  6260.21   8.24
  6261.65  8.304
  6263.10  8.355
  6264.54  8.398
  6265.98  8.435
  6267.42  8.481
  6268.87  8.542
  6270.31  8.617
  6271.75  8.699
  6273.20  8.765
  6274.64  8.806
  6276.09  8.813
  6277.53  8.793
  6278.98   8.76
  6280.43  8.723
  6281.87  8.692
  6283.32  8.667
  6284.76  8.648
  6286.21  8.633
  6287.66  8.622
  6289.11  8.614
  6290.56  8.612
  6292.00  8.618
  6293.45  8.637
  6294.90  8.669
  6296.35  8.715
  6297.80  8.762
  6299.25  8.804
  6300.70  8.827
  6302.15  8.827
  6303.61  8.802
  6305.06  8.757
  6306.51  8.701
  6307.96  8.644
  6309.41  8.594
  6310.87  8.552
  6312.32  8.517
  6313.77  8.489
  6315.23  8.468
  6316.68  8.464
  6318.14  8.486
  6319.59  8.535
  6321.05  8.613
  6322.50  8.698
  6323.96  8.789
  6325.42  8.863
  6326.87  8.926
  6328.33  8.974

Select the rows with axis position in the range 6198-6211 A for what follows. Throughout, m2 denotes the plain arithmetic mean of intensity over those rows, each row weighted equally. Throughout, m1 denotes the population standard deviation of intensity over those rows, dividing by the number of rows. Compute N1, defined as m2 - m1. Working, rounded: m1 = 0.071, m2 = 8.411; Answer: 8.34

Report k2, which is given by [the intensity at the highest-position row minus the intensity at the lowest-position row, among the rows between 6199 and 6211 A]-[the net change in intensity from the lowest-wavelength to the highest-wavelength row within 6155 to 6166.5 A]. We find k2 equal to 0.22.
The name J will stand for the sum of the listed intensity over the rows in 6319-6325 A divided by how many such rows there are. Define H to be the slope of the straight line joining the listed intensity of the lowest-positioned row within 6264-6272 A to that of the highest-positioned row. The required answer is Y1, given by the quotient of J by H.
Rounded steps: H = 0.042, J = 8.66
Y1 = 207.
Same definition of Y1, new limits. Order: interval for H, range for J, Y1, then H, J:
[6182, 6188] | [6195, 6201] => -477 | -0.017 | 8.25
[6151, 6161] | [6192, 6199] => -102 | -0.081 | 8.20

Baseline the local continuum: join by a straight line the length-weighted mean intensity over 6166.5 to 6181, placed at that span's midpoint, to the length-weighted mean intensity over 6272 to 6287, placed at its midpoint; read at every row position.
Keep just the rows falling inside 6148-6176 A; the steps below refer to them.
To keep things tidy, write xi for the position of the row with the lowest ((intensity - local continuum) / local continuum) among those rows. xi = 6161.54 A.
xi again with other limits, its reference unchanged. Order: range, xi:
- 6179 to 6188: 6187.13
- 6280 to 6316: 6315.23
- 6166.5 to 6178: 6167.21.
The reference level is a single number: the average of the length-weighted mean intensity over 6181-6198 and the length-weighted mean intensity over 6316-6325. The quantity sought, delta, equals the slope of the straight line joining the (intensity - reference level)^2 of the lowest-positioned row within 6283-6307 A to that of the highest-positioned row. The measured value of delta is 0.0006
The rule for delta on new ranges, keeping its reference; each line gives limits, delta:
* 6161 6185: -0.0081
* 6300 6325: -0.0011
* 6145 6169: -0.0043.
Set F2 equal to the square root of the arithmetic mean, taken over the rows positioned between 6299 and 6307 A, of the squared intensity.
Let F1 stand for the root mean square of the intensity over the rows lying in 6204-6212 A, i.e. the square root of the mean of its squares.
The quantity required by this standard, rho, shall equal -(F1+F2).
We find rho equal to -17.2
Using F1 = 8.41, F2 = 8.79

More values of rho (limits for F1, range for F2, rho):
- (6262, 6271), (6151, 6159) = -17.0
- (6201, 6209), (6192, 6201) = -16.7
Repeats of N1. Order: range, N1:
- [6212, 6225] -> 8.40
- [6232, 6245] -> 8.35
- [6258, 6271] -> 8.26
